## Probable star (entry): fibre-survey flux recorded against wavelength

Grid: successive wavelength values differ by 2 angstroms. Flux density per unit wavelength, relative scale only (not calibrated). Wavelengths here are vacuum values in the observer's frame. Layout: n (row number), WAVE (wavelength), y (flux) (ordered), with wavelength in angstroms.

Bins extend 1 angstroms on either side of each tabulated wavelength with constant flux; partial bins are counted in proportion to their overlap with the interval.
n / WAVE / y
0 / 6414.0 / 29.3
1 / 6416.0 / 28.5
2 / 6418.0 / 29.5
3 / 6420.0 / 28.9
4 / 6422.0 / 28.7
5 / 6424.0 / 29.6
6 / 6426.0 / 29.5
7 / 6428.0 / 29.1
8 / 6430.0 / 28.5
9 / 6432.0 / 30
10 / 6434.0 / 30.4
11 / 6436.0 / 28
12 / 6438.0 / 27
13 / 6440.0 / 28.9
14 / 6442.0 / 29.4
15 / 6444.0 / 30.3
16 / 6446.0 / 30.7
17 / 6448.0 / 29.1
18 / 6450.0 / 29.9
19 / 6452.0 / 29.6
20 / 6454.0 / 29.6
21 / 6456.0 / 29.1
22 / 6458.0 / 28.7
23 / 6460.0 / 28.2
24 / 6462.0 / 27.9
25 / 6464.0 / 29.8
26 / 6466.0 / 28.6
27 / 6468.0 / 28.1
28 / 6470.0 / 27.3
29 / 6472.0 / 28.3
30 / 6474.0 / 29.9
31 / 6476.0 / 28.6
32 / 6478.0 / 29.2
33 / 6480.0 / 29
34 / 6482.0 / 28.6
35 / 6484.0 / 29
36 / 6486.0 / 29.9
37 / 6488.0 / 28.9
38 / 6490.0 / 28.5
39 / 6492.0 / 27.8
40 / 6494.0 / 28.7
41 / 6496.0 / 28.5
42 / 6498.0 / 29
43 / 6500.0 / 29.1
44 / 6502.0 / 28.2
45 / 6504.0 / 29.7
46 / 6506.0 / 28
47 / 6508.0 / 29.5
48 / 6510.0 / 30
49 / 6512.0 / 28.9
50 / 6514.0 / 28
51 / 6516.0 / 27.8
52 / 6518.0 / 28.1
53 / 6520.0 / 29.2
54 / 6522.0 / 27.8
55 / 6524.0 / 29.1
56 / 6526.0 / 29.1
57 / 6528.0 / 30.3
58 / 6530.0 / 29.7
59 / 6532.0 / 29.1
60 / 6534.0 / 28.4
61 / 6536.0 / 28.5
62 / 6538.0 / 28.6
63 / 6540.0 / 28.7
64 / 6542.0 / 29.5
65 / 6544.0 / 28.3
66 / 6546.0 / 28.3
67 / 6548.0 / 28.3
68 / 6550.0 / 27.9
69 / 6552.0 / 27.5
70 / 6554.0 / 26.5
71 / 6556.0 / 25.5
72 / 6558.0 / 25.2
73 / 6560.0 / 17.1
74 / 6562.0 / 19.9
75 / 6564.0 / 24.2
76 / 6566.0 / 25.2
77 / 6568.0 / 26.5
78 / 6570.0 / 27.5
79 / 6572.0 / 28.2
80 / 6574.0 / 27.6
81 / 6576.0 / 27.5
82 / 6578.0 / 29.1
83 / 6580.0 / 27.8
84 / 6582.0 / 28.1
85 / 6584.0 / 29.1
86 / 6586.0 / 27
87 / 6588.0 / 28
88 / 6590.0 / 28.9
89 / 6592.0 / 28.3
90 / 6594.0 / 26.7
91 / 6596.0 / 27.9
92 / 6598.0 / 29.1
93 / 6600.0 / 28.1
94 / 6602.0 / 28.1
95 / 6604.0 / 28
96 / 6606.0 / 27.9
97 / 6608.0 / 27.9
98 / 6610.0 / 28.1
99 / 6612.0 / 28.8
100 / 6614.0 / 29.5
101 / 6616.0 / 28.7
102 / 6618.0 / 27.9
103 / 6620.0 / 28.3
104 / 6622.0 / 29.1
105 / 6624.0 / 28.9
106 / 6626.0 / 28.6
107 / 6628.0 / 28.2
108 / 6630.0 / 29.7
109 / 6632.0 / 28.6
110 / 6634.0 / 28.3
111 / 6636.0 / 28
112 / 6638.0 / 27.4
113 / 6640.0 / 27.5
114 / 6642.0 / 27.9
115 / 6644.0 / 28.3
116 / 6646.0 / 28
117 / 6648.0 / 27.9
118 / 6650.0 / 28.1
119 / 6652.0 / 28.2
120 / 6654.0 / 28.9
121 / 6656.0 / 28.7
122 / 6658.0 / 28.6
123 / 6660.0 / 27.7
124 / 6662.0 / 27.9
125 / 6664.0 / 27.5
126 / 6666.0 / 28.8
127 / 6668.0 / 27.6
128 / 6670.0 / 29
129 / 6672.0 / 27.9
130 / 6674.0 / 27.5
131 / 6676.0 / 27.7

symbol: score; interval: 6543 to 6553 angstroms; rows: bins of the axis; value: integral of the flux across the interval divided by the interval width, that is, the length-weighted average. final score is 28.1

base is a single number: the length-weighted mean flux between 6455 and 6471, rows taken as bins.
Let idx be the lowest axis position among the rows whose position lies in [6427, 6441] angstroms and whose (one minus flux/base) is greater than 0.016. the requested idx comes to 6436.0 angstroms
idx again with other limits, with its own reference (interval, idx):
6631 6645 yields 6636.0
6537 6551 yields 6550.0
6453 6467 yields 6462.0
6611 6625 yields 6618.0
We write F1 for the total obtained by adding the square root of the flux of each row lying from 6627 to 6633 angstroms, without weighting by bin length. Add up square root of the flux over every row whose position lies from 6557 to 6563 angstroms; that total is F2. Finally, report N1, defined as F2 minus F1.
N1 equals -2.49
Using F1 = 16.1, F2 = 13.6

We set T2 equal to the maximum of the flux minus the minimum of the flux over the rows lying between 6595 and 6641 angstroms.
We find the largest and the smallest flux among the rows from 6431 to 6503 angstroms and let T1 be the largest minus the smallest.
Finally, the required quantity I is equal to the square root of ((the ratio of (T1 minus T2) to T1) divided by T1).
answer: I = 0.32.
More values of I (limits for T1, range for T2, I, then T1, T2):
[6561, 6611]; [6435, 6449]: 0.25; 9.2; 3.7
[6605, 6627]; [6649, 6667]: 0.28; 1.6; 1.4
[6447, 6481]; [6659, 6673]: 0.40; 2.6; 1.5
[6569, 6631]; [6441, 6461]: 0.24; 3.0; 2.5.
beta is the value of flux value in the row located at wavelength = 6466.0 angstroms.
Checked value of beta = 28.6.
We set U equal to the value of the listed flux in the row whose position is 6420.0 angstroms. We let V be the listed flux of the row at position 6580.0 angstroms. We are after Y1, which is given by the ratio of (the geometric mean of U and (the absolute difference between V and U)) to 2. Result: 2.8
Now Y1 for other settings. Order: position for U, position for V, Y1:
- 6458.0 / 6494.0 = 0.0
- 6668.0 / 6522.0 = 1.2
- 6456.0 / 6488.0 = 1.2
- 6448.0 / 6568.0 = 4.3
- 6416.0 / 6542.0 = 2.7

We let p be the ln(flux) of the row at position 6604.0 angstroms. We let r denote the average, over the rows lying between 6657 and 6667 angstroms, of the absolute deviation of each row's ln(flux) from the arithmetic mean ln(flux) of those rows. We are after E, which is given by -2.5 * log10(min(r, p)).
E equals 4.4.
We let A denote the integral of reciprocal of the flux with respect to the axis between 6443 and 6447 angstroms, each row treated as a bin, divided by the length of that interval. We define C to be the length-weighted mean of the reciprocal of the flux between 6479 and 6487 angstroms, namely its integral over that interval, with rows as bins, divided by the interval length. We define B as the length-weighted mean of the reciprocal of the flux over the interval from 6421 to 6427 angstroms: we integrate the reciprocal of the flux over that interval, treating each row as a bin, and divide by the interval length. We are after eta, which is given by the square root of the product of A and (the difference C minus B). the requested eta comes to 0.0024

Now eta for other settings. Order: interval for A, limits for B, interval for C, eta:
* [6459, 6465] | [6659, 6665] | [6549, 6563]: 0.0150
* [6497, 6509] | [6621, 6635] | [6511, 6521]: 0.0040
